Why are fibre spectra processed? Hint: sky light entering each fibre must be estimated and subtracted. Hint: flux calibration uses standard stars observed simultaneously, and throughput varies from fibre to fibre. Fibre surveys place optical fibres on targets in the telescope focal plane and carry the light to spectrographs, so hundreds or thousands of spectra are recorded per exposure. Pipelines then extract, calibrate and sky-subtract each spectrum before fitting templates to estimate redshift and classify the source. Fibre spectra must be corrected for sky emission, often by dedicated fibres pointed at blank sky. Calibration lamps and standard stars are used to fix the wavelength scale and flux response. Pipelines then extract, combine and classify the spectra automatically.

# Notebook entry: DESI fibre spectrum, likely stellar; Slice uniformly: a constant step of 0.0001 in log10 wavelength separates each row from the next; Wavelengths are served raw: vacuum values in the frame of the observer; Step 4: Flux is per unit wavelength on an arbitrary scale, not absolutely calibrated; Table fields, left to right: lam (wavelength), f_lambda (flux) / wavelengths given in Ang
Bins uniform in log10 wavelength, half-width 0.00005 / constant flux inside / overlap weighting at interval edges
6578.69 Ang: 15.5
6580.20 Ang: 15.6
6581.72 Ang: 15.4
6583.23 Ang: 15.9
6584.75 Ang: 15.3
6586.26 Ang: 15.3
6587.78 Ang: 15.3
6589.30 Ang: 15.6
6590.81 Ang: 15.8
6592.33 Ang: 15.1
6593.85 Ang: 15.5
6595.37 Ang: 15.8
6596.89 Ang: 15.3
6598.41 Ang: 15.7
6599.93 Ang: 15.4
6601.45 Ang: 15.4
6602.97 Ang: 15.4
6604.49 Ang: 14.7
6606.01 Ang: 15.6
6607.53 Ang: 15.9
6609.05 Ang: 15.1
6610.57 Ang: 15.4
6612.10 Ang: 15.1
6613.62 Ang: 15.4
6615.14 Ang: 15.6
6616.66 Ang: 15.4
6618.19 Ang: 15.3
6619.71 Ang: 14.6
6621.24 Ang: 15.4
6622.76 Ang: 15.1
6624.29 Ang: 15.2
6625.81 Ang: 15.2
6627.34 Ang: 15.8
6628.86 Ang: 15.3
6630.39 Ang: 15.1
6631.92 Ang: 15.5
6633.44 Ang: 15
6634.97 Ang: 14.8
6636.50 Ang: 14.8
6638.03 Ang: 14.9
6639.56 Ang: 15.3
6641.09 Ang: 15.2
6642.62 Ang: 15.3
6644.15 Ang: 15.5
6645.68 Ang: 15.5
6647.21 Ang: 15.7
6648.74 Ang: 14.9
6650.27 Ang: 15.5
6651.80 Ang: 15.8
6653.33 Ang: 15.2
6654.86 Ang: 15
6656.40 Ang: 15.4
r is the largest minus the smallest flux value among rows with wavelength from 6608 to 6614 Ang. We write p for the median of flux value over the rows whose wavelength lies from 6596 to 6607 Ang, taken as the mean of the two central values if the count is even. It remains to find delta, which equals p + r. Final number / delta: 15.70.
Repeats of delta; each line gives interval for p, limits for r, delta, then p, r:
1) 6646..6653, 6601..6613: 16.80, 15.60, 1.20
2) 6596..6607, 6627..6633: 16.10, 15.40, 0.70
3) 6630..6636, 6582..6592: 15.65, 15.05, 0.60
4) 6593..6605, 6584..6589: 15.40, 15.40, 0.00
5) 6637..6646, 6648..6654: 16.20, 15.30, 0.90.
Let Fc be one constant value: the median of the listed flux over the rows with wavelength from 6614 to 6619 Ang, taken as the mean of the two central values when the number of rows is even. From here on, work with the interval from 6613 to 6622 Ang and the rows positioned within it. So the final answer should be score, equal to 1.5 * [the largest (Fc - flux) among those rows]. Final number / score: 1.2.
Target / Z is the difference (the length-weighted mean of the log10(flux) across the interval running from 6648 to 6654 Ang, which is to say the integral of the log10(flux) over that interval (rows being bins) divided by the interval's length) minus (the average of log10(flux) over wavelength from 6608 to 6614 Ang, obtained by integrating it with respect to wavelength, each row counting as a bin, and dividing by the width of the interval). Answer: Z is 0.003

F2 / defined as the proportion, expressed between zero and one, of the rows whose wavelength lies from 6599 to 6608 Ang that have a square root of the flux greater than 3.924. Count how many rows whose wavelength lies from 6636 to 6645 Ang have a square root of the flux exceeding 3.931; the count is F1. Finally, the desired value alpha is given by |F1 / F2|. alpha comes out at 1.2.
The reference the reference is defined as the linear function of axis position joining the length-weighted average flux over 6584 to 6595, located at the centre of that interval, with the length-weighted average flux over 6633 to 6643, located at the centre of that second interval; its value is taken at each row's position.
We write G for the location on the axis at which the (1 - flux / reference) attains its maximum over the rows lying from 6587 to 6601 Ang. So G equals 6592.33 Ang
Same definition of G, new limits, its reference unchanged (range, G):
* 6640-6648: 6641.09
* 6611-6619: 6612.10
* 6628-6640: 6634.97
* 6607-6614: 6609.05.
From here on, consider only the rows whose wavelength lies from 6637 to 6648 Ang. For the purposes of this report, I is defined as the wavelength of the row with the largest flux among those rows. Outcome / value 6647.21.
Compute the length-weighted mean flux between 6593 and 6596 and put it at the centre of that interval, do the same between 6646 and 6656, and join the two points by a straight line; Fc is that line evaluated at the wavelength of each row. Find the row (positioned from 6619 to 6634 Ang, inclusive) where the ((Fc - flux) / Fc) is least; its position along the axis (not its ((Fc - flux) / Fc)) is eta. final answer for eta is 6627.34 Ang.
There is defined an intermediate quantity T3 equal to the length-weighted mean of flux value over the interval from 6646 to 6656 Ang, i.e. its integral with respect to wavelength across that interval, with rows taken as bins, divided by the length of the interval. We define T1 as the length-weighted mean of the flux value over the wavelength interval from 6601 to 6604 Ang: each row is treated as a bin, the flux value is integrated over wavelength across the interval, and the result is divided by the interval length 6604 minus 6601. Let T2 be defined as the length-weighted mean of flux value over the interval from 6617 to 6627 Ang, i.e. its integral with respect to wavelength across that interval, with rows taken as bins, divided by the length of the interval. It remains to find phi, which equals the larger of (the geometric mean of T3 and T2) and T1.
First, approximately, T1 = 15.3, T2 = 15.2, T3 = 15.4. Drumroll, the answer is 15.3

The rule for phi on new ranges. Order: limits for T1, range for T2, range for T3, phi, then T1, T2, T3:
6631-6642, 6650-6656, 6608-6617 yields 15.4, 15.1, 15.4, 15.4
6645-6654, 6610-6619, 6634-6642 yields 15.4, 15.4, 15.4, 15.0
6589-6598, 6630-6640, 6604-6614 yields 15.5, 15.5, 15.0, 15.3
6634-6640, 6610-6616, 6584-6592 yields 15.4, 14.9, 15.4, 15.5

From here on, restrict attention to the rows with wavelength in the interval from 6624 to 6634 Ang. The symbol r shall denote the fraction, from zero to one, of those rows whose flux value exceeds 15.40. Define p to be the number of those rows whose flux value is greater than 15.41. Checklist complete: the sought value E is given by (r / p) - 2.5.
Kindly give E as -2.36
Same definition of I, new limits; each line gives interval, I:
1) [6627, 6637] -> 6627.34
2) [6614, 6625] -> 6615.14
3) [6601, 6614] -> 6607.53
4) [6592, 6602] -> 6595.37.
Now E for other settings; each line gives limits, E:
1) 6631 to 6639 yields -2.30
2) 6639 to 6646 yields -2.30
